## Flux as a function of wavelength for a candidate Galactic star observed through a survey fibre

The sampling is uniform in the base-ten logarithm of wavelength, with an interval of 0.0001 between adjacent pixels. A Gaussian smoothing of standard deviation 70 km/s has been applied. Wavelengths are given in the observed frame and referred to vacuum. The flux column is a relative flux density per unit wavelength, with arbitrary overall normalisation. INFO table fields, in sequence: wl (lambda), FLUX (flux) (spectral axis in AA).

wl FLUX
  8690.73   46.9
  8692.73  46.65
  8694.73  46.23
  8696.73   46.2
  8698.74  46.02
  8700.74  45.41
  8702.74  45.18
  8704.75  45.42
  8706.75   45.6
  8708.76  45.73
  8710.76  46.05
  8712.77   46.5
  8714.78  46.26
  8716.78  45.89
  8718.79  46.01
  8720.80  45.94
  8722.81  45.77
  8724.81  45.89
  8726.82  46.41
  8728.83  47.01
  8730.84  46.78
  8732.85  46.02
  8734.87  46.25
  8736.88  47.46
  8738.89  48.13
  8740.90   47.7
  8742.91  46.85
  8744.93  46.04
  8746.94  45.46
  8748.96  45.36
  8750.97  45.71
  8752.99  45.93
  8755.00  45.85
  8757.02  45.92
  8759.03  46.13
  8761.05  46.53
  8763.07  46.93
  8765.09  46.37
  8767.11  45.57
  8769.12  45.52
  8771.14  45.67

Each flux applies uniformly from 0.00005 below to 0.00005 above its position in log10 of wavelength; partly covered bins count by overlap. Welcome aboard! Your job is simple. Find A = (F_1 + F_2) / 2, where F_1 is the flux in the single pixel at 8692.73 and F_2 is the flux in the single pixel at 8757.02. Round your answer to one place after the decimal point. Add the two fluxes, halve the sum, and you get 46.3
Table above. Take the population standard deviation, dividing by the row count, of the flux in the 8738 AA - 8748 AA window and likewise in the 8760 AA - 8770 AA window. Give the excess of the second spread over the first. -0.4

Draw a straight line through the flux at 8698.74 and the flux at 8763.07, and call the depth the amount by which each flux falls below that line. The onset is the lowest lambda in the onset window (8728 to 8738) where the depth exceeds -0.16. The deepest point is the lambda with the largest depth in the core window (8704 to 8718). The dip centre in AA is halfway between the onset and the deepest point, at 8718.8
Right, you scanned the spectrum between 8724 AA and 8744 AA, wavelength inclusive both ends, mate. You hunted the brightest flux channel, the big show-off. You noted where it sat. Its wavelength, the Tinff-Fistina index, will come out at 8738.89 AA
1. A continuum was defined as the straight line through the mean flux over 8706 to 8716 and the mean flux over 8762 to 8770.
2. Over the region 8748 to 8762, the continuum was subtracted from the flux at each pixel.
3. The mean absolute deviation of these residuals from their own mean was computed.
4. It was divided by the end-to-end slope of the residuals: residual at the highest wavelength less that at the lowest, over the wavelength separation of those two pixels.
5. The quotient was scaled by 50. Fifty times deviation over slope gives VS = 123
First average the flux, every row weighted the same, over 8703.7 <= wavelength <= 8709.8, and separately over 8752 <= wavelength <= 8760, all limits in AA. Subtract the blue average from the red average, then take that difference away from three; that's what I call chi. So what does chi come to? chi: 2.6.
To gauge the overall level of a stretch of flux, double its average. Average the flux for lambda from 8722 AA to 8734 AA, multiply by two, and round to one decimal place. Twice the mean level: 92.6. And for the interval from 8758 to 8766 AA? 93.0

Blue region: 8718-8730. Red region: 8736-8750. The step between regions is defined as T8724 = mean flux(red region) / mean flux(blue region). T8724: 1.01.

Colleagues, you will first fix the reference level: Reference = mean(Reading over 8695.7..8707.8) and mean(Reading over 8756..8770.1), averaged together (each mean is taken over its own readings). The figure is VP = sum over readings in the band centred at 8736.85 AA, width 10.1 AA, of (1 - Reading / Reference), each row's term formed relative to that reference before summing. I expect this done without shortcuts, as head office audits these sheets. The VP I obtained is -0.13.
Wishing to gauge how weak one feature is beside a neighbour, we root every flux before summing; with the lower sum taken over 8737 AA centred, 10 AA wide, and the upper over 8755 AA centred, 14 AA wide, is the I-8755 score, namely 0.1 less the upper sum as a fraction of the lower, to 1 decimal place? -1.3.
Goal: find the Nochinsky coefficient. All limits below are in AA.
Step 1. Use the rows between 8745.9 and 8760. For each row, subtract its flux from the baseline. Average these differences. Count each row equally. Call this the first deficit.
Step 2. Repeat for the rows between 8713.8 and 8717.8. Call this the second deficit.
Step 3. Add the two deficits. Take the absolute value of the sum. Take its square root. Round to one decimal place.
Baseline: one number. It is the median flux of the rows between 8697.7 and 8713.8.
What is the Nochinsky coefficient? 0.7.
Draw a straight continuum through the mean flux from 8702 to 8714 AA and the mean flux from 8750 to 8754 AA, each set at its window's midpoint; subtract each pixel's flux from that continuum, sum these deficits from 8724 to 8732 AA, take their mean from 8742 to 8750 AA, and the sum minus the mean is -2.9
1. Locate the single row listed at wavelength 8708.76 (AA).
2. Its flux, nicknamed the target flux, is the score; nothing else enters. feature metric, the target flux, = 45.73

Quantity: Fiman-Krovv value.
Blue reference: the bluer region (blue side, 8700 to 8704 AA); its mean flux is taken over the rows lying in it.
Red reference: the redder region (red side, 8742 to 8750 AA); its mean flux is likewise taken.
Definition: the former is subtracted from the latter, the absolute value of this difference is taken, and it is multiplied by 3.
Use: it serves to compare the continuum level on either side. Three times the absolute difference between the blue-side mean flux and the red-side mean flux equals 1.9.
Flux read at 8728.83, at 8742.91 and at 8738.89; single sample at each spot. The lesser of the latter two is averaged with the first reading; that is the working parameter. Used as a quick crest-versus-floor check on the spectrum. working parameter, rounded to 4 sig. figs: 46.93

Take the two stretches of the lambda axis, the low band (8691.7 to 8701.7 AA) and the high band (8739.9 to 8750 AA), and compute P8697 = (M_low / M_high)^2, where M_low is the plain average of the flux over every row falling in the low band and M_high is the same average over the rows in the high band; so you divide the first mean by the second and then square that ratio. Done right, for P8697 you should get 0.99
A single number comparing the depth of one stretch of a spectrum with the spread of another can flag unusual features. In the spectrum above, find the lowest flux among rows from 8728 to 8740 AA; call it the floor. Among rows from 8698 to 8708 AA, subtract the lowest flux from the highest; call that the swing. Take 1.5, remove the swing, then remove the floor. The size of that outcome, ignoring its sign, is 45.4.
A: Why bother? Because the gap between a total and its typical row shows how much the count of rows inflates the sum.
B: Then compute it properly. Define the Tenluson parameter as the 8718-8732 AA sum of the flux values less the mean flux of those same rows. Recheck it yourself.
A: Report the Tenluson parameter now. 278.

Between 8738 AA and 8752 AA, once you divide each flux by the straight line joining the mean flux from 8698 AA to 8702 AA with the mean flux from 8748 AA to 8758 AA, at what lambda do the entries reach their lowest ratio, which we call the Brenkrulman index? 8748.96 AA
